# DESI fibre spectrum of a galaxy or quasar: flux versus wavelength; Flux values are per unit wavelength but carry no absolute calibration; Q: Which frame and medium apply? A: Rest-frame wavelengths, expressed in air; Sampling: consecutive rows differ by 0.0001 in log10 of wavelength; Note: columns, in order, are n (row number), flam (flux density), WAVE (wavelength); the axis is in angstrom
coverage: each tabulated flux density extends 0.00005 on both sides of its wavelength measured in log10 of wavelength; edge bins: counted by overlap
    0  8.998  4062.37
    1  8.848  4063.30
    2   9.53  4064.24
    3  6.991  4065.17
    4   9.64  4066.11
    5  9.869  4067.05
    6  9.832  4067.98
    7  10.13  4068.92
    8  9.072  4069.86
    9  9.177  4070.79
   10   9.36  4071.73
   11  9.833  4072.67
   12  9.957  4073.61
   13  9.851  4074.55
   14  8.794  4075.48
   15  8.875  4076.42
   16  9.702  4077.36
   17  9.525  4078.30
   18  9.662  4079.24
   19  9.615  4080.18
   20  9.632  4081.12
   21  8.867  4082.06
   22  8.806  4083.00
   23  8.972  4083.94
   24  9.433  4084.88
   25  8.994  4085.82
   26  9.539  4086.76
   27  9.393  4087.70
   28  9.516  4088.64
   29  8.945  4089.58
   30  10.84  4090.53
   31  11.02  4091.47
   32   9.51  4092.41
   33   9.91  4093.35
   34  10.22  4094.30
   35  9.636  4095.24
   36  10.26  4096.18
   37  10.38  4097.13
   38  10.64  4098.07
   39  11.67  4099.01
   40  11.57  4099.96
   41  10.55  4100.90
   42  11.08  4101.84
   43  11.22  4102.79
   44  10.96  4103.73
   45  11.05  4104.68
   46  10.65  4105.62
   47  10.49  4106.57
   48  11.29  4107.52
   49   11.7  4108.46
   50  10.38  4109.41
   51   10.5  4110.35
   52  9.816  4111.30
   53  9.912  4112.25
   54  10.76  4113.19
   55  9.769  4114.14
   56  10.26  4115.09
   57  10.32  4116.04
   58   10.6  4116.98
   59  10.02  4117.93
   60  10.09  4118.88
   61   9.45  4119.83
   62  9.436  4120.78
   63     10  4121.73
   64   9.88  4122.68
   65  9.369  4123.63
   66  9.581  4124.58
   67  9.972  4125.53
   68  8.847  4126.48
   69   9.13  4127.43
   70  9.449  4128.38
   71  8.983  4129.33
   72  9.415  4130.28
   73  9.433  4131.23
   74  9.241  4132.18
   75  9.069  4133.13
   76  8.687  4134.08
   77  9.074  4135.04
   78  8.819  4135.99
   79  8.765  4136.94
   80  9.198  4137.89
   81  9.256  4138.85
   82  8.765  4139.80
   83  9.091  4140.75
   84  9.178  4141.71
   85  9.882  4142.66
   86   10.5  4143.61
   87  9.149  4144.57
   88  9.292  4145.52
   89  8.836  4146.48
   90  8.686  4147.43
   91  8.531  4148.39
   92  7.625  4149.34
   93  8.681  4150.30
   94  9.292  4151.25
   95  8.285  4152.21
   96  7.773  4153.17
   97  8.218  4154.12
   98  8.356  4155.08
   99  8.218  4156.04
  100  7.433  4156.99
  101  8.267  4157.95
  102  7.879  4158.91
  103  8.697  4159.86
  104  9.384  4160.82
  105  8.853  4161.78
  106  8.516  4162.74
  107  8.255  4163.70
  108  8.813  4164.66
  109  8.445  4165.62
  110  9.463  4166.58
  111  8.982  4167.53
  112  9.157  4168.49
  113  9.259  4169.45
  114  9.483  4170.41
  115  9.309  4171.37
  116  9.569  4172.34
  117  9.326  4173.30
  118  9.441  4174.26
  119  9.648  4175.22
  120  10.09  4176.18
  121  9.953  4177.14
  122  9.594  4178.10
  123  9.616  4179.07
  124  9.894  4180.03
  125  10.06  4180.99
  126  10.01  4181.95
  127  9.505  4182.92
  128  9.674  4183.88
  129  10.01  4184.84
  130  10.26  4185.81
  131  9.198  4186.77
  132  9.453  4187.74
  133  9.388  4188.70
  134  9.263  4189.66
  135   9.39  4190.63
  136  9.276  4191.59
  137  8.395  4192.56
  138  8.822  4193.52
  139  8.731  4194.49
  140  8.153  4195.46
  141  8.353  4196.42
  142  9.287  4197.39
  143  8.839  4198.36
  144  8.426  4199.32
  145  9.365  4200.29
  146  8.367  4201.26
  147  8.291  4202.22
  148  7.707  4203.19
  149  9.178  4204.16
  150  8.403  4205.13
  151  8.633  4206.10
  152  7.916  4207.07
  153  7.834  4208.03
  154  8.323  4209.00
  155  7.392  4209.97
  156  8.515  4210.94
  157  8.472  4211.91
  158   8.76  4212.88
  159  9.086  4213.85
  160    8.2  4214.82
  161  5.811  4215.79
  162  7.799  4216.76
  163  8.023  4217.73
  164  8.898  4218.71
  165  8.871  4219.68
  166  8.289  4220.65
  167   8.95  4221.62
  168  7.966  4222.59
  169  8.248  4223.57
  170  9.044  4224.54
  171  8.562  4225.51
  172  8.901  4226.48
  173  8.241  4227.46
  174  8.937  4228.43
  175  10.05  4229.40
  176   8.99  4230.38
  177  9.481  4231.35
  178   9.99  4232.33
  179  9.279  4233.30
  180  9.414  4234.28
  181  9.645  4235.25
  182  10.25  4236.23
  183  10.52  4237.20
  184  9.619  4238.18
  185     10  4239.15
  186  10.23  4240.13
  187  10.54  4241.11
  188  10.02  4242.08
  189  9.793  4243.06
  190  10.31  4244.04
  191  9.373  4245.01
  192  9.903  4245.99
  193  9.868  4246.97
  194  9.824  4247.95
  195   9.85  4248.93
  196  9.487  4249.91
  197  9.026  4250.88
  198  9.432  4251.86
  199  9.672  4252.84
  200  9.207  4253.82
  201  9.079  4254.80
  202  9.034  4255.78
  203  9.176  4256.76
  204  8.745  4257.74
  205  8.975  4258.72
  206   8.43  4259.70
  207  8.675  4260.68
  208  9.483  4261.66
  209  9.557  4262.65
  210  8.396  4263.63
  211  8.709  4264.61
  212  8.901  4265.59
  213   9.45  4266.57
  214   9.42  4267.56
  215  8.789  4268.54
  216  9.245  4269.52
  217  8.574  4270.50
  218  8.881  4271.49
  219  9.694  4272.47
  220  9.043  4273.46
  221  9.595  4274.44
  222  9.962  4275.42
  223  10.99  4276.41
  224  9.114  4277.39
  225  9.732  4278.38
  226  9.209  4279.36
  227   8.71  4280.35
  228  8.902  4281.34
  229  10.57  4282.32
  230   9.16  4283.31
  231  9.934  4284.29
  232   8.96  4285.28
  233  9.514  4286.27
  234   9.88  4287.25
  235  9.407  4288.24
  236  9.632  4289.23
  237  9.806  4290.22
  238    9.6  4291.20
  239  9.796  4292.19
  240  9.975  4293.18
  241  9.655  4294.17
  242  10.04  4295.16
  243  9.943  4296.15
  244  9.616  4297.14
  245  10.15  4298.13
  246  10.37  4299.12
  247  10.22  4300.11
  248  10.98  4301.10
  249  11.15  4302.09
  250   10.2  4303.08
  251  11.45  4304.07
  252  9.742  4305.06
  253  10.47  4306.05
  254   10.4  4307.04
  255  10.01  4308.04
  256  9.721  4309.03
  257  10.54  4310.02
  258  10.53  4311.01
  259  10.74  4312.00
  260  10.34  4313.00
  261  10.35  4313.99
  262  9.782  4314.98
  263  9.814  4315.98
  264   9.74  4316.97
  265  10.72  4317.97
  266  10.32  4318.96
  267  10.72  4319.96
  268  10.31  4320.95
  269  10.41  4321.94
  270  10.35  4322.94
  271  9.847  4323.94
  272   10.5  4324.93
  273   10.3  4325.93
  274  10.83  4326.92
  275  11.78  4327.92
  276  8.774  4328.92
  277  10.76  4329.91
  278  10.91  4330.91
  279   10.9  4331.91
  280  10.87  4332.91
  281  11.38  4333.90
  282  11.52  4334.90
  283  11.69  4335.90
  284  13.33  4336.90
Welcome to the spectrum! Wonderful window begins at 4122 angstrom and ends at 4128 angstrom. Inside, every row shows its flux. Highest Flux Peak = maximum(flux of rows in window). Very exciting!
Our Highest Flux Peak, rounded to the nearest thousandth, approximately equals 9.972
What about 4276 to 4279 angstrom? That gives 10.990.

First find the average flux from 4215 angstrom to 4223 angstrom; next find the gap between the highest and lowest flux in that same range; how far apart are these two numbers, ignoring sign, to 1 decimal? 4.9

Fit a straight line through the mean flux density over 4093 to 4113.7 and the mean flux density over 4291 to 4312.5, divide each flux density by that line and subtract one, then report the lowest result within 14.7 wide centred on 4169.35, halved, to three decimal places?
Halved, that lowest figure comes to -0.108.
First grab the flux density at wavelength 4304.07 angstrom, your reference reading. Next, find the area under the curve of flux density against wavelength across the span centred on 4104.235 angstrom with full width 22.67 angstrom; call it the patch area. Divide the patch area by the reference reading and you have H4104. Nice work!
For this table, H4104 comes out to 21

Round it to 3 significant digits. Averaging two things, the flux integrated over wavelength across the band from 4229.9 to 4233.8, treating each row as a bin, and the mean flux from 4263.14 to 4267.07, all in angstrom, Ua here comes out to 22.8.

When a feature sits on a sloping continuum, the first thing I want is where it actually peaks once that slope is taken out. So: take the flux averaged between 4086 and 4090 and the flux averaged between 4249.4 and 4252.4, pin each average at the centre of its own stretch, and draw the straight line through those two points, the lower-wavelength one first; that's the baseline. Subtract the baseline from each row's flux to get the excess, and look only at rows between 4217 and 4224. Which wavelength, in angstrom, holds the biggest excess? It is 4221.62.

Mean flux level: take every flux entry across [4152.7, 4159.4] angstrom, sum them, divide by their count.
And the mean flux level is 8.0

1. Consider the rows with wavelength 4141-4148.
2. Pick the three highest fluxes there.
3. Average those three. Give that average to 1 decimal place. 9.9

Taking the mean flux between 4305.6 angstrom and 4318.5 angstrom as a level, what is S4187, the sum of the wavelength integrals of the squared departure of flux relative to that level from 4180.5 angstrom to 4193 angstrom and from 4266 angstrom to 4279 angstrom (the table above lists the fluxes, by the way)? 22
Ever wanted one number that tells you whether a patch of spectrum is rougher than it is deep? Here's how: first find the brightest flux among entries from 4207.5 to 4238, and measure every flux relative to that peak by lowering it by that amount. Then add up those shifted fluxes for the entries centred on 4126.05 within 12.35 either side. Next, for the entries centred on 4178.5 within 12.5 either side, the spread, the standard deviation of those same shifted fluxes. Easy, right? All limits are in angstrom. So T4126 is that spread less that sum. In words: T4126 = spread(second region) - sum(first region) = 27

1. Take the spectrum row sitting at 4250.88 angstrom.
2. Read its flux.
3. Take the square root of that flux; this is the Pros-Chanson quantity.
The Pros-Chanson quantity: 3.00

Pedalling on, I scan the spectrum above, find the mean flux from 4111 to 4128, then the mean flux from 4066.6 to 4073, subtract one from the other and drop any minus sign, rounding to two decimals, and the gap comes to 0.23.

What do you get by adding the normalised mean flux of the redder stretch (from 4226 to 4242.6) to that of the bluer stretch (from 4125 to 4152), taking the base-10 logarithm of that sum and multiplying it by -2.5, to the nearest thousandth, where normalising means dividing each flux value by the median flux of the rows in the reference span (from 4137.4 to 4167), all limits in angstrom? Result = -0.834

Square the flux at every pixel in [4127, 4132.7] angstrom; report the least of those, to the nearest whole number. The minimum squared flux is 81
